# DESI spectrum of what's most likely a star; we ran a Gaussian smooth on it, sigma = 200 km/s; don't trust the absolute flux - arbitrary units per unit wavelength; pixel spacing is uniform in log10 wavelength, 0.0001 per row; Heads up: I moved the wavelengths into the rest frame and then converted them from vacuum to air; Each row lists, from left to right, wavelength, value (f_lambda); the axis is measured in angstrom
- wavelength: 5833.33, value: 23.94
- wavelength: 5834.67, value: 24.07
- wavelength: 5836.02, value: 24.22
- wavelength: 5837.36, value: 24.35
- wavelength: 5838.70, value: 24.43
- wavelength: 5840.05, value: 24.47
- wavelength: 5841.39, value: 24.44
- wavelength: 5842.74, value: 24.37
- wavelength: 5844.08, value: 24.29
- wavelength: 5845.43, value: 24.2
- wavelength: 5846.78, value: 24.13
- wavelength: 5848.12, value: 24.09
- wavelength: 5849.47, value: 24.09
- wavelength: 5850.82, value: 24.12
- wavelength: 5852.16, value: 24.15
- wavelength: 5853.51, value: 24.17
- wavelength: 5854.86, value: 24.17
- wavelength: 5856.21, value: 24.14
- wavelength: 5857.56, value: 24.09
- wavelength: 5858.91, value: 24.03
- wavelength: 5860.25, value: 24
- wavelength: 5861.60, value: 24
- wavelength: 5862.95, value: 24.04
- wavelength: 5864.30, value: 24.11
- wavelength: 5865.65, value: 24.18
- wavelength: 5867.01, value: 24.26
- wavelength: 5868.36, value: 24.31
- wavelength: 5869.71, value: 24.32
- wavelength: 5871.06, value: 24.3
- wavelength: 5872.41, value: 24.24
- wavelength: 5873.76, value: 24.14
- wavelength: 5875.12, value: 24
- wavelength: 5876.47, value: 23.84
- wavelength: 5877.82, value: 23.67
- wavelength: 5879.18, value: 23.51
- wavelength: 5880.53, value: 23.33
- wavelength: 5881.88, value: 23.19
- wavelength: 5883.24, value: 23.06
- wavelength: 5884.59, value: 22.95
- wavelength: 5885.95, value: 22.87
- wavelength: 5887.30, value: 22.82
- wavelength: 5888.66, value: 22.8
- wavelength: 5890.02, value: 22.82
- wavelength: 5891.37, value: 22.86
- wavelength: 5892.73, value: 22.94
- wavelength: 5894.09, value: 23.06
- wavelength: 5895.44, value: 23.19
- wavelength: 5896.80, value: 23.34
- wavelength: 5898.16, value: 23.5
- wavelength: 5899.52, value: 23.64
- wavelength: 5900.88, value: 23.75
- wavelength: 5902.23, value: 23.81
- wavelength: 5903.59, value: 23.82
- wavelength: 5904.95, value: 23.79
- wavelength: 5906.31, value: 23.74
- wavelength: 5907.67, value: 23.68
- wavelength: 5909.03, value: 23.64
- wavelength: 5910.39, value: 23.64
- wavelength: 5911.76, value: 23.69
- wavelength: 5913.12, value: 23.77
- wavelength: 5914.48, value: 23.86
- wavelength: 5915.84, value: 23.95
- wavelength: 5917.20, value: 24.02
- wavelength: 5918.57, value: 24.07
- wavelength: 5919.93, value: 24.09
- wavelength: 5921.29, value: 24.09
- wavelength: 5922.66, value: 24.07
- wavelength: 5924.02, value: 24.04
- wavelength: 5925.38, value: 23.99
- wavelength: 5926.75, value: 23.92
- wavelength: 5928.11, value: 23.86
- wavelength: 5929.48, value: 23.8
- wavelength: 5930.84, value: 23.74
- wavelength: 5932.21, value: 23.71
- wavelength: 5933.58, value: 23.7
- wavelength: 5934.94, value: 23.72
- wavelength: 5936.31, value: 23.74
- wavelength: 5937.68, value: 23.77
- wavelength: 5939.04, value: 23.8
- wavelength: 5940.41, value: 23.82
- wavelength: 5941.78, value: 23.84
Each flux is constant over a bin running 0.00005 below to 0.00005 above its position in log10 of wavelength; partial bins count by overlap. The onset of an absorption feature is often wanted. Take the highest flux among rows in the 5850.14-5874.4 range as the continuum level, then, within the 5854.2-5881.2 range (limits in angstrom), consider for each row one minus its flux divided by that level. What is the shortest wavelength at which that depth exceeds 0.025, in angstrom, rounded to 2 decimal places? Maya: 5877.82 angstrom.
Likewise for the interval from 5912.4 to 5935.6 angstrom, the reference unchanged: 5932.21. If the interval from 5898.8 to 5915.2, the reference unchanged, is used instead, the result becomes 5899.52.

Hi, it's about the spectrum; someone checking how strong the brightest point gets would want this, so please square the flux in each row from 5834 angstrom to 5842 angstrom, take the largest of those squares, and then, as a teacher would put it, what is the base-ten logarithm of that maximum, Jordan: 2.78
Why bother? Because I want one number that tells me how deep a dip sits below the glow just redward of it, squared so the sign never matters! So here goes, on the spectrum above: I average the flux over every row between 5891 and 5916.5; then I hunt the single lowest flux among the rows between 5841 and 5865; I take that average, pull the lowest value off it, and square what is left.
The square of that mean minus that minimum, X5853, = 0.2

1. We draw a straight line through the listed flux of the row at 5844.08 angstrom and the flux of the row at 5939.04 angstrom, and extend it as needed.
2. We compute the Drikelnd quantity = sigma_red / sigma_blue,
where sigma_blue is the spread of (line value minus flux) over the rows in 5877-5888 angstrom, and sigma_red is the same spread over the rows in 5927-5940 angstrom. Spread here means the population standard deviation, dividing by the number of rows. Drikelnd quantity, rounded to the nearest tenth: 0.2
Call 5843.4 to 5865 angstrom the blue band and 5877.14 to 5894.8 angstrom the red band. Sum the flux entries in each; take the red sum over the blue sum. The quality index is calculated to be 0.78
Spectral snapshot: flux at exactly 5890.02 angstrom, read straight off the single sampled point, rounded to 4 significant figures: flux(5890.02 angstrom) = 22.82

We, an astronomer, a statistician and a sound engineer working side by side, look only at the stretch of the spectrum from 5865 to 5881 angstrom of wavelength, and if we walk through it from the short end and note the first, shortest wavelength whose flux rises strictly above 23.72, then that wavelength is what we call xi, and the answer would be 5865.65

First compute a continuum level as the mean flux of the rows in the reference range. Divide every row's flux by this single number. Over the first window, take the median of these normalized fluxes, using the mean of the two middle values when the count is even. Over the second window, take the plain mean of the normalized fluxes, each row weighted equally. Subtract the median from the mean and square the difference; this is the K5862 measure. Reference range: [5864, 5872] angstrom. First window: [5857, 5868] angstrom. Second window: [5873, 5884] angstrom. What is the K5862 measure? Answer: 0.0004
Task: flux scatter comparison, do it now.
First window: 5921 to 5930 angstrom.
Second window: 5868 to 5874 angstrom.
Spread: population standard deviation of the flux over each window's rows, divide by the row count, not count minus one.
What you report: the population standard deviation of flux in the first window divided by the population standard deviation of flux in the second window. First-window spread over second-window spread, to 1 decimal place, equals 1.5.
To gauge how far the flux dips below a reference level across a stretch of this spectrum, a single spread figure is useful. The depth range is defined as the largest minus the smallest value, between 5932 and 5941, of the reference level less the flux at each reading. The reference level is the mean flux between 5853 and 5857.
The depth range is 0.12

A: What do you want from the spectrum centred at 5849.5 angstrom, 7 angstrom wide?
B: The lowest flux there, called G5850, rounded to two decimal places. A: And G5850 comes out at 24.09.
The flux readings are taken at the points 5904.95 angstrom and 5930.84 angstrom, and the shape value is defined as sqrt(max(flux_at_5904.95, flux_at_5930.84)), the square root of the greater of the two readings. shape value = 4.88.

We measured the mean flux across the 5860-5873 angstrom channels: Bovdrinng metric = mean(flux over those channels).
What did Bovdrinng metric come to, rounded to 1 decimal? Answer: 24.2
